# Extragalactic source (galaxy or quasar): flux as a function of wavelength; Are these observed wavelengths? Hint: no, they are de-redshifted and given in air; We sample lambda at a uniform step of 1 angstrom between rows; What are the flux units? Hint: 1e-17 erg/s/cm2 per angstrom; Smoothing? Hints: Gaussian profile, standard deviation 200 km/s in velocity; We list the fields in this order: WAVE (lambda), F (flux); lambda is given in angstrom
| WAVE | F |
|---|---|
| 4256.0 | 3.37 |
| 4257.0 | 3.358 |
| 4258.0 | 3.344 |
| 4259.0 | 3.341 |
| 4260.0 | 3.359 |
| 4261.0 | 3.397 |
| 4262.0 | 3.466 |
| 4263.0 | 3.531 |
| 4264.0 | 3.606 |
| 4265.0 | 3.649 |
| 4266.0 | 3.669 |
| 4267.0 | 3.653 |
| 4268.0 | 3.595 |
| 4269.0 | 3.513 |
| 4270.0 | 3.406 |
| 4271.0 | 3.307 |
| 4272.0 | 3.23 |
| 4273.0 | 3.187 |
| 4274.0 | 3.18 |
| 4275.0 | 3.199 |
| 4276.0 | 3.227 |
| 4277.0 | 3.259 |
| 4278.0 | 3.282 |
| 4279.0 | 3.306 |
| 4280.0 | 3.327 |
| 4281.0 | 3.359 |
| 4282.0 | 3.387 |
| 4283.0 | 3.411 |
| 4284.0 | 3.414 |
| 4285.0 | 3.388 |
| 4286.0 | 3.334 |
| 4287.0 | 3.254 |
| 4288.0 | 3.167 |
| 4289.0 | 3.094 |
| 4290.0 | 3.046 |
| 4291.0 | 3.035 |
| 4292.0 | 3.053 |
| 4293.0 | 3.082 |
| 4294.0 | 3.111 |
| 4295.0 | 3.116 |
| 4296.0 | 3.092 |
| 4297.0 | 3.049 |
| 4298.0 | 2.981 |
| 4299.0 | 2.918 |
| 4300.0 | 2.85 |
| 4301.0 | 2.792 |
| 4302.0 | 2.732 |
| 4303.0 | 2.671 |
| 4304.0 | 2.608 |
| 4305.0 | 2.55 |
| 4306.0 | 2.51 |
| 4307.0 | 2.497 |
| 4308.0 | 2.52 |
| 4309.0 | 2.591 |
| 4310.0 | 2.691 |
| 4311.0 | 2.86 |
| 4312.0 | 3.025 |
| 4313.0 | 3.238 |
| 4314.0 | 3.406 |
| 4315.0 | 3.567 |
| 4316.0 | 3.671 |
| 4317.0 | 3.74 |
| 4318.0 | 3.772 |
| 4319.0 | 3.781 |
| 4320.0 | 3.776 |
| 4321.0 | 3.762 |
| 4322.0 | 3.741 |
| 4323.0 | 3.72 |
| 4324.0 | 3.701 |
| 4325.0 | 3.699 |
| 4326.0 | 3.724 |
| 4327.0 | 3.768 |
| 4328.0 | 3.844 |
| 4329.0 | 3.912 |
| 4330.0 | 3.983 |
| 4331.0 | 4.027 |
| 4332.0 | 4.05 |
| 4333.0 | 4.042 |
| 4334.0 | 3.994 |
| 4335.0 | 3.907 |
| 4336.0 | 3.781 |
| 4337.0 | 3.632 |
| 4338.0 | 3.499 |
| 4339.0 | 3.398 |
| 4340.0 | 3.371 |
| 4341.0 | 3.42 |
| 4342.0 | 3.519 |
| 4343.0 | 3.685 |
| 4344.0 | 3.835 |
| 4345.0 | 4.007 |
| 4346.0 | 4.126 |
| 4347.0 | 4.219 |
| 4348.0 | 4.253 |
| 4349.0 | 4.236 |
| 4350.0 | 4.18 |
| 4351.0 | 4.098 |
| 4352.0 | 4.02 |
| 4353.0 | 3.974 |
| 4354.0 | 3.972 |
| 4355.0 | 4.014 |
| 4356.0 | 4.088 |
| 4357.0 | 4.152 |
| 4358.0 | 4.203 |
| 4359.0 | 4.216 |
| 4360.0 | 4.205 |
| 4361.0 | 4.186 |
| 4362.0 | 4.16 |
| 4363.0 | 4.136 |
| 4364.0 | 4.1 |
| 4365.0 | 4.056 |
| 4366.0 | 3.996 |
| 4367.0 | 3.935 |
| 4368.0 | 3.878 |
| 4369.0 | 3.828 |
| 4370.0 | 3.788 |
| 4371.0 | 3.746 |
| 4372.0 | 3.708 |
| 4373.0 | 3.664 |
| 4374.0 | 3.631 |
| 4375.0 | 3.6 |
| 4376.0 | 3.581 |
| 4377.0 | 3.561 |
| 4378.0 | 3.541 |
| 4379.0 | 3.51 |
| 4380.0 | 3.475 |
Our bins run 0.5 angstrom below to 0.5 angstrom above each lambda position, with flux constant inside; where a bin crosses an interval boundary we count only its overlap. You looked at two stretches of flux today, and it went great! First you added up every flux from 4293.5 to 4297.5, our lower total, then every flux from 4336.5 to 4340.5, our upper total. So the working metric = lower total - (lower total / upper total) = 11.5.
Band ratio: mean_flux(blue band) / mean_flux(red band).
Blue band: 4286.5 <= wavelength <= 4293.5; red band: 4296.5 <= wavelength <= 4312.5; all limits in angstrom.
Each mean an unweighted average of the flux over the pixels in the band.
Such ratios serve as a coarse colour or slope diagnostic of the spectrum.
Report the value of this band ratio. 1.13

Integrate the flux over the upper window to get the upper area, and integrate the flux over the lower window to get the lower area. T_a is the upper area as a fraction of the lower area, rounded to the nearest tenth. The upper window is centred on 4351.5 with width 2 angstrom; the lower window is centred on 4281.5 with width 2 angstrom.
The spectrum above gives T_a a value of 1.2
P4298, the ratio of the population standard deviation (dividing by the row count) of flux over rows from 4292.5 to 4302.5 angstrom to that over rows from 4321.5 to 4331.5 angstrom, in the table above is 1.2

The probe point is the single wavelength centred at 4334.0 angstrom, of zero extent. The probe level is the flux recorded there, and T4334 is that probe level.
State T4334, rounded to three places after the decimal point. 3.994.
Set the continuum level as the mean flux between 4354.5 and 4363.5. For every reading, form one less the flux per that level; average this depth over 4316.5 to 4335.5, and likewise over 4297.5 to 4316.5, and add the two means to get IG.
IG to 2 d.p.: 0.38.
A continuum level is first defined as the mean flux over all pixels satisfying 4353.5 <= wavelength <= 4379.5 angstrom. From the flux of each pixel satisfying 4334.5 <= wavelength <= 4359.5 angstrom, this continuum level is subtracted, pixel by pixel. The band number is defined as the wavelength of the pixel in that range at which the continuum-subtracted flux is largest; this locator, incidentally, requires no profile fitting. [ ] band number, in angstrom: 4348.0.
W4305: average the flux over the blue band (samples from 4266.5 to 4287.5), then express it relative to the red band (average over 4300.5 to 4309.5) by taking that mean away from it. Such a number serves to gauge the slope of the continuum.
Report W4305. 0.74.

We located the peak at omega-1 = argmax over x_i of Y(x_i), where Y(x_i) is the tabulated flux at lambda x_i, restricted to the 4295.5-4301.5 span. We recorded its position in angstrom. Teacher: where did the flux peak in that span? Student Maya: 4296.0 angstrom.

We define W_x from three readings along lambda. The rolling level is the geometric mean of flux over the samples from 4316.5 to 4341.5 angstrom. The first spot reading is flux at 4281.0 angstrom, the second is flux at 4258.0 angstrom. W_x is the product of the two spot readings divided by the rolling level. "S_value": 2.99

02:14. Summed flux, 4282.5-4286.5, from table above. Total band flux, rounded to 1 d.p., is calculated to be 13.5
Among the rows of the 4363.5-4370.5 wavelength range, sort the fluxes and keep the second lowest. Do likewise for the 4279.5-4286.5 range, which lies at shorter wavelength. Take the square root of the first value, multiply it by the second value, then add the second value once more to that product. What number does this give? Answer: 9.9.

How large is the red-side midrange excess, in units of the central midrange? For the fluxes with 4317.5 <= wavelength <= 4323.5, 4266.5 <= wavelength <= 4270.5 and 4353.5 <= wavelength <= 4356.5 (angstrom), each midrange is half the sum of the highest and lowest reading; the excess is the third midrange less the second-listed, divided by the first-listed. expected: 0.13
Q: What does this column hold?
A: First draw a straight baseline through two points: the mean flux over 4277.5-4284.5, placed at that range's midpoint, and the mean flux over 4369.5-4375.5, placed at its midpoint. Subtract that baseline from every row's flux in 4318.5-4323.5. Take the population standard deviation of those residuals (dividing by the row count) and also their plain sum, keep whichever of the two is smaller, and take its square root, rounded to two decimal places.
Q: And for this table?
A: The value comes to 0.17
